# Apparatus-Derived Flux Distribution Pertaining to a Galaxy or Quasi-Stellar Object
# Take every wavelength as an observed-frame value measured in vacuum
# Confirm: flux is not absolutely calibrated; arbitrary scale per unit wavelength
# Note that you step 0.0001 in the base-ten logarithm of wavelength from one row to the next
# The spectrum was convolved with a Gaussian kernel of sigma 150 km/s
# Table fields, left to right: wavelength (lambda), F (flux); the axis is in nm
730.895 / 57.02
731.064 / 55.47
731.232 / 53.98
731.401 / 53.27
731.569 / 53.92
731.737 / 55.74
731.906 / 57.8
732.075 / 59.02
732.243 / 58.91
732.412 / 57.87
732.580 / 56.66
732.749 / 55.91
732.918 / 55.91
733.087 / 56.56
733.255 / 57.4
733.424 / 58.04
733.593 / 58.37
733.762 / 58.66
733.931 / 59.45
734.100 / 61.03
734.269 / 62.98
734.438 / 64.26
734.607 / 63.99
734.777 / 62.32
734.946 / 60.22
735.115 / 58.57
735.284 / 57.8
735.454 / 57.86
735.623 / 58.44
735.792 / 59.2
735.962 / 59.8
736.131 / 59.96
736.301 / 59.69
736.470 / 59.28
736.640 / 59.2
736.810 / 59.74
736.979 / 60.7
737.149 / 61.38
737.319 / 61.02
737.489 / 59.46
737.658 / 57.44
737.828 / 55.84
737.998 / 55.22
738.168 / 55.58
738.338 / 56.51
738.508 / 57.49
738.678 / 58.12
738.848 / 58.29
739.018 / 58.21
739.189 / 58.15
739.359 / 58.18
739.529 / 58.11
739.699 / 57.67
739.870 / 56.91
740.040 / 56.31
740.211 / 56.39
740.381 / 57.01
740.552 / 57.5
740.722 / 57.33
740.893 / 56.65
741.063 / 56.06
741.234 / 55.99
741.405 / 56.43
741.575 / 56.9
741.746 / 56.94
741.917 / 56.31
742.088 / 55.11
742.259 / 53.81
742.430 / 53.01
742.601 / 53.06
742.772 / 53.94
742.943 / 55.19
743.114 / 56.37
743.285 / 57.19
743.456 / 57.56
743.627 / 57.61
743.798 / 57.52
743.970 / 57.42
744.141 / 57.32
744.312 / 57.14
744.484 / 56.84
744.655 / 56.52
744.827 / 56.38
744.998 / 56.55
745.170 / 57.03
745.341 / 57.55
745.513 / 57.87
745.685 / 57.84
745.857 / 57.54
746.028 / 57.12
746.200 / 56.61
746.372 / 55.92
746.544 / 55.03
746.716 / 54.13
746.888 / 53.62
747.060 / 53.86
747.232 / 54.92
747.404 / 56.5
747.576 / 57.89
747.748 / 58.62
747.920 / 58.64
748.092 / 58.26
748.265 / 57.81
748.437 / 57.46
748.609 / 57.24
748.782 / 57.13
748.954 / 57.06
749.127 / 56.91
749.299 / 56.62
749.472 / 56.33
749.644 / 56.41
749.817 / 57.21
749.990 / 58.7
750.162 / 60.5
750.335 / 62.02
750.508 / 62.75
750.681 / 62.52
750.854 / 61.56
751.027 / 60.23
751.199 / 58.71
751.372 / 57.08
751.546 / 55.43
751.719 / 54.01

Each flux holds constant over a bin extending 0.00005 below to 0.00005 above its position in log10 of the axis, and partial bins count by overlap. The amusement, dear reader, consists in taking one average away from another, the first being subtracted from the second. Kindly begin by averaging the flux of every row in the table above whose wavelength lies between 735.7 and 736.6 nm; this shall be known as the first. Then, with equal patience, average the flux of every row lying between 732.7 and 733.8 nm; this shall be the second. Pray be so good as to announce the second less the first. -2.3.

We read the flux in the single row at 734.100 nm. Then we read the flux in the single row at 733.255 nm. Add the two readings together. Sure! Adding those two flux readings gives 118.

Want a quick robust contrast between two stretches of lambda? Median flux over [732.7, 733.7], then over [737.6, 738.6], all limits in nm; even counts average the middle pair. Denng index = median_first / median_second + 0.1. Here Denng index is 1.11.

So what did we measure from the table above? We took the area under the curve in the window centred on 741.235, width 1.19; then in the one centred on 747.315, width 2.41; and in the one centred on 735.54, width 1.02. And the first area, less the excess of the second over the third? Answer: -9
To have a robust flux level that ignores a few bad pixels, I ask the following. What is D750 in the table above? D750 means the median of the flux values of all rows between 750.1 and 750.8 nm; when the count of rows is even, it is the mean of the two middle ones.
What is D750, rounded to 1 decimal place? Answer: 62.3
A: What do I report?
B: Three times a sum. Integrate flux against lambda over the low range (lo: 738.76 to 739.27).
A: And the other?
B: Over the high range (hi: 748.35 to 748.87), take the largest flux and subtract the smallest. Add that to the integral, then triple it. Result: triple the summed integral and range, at 90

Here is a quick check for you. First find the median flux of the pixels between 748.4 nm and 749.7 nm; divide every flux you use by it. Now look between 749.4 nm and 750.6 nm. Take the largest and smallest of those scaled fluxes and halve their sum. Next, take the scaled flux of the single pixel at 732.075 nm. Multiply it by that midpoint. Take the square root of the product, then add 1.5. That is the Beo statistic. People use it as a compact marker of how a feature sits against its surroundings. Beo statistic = 2.54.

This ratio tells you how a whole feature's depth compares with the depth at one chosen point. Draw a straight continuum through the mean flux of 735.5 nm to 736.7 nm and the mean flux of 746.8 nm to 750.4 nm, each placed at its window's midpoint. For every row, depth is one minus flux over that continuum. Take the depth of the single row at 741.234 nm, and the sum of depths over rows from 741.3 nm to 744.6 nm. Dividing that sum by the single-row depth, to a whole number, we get 16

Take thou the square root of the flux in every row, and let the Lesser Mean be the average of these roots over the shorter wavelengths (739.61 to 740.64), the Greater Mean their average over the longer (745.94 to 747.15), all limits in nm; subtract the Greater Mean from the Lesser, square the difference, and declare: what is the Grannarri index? 0.014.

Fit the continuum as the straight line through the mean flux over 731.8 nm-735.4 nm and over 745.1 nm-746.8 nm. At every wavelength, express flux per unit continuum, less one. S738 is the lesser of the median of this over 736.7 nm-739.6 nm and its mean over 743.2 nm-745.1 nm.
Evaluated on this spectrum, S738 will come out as 0.001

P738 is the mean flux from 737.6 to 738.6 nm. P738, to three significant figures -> 56.3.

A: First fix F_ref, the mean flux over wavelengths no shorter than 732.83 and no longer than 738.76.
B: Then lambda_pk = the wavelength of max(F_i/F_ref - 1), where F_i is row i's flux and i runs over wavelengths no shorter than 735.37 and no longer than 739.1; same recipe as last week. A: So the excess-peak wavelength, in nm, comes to 737.149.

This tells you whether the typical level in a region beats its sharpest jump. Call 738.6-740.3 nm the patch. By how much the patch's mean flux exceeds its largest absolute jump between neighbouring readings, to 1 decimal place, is 56.9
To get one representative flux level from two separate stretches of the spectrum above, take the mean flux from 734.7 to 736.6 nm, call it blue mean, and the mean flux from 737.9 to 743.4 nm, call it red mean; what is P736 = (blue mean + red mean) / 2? 57.91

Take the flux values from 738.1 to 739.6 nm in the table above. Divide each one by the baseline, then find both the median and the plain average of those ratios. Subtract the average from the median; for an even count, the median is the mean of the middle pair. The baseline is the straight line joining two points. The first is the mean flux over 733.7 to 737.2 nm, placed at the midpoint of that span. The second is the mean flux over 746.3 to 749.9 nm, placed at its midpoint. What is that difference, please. 0.010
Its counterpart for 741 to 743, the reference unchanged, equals 0.007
